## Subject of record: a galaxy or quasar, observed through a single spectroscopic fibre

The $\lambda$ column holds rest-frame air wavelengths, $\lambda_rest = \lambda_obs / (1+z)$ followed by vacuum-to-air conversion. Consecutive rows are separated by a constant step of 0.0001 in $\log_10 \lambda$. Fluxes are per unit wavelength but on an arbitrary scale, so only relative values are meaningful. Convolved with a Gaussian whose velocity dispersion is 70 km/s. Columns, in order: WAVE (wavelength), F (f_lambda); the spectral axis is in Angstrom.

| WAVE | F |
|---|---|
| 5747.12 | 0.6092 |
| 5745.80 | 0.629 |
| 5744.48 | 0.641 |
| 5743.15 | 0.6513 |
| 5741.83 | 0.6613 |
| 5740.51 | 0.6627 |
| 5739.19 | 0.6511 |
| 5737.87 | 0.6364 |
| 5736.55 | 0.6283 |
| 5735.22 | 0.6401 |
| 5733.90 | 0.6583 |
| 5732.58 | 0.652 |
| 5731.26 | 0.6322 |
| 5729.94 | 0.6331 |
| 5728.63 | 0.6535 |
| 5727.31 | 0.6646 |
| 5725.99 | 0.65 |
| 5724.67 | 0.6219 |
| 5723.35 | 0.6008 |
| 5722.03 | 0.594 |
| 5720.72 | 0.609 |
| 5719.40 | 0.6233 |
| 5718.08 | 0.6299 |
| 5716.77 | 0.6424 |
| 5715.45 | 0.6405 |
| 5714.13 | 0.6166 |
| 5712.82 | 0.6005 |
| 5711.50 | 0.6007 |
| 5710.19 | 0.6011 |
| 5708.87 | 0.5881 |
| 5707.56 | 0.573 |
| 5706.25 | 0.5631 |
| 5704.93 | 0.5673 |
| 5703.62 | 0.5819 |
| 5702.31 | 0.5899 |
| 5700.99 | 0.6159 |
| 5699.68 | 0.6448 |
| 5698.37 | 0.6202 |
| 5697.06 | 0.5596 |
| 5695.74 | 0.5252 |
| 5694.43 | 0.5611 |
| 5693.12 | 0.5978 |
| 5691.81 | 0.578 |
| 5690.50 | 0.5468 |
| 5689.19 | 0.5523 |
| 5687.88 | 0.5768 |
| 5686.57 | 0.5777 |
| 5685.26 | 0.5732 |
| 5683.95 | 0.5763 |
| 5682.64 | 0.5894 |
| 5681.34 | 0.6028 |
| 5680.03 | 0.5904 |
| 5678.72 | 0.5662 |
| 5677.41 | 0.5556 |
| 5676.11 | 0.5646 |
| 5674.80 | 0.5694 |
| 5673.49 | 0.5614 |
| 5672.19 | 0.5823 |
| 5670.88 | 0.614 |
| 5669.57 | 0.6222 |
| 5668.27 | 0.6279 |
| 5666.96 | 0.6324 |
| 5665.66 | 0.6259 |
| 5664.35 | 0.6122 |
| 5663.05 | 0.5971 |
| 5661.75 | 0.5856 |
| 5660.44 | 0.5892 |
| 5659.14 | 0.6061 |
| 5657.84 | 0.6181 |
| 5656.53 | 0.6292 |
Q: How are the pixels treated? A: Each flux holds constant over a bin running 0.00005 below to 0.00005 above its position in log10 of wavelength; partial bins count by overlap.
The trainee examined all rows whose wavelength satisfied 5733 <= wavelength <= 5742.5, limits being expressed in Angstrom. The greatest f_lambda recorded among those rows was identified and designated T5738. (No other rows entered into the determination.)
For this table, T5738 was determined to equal 0.6627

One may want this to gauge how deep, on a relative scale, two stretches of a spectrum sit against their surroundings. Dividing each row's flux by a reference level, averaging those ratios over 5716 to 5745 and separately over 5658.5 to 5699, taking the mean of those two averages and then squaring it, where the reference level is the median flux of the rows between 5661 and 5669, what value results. 0.976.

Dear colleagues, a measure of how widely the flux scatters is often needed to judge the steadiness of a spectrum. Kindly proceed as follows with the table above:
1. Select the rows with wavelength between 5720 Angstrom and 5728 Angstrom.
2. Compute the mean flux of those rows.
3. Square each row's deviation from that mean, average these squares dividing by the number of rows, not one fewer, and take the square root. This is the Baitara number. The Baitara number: 0.026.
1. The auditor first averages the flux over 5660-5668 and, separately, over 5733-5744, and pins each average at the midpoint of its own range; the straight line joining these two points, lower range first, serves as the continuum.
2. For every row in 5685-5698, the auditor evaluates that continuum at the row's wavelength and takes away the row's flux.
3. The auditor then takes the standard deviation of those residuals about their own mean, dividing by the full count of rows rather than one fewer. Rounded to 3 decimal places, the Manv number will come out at 0.020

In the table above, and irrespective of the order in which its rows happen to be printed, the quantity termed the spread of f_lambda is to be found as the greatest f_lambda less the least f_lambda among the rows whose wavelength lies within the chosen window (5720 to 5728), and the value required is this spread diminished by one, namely -0.929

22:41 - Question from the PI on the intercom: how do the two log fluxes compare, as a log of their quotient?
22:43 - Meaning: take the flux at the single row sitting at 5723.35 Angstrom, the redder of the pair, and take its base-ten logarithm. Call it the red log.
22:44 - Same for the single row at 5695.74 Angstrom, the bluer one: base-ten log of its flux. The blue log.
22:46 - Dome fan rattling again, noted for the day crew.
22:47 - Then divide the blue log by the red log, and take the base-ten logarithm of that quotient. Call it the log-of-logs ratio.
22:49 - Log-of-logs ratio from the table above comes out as 0.10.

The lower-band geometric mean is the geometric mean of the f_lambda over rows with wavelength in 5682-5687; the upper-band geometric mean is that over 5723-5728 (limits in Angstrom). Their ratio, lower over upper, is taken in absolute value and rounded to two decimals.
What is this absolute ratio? 0.91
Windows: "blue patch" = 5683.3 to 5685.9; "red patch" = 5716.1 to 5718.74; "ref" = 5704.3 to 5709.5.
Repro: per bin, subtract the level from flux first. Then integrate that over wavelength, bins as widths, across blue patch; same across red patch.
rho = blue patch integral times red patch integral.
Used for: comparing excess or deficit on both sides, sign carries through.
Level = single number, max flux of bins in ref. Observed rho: -0.0044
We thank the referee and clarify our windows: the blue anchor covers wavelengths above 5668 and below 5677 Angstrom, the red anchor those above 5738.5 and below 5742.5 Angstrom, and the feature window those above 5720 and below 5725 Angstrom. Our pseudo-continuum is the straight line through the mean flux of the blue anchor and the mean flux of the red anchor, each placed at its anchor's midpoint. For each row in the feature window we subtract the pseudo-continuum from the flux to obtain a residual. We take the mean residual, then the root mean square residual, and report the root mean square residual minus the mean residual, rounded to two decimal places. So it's 0.07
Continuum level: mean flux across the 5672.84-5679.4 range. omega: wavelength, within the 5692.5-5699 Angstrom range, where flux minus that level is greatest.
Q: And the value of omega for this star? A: 5698.37 Angstrom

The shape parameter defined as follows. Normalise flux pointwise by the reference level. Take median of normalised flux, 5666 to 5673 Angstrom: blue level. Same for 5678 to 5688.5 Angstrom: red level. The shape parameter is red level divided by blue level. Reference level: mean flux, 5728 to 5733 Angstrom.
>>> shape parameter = 0.93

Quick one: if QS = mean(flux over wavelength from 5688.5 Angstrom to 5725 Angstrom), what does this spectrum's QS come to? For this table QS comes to 0.594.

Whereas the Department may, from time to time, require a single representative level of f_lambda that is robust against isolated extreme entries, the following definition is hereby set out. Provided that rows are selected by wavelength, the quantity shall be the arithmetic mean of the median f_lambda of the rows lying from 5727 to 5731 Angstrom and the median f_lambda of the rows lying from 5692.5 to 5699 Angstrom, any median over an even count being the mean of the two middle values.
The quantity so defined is 0.607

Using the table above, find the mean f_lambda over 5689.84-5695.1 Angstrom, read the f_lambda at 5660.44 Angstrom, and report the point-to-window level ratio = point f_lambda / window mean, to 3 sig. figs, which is 1.03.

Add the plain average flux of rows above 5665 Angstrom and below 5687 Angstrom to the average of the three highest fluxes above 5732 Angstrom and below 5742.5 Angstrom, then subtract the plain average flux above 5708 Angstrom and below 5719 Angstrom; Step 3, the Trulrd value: 0.64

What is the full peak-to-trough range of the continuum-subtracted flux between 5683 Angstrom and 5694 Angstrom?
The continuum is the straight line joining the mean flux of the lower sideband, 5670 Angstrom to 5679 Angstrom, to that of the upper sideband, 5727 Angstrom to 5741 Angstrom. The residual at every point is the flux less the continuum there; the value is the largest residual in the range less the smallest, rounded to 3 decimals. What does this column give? 0.048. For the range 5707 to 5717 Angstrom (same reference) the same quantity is 0.058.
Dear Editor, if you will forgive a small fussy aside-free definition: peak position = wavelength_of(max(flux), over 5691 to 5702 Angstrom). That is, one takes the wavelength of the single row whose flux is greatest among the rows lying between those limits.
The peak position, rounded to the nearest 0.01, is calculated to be 5699.68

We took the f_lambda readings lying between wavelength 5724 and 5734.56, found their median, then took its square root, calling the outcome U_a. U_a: 0.807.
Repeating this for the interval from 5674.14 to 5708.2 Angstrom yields 0.758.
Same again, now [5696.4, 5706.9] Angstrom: 0.765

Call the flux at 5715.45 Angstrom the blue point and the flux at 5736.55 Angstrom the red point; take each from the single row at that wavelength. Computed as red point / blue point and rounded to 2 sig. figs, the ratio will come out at 0.98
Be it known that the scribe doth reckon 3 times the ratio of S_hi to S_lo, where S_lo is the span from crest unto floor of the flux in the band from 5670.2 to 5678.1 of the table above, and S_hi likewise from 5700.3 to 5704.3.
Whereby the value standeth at 1.75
